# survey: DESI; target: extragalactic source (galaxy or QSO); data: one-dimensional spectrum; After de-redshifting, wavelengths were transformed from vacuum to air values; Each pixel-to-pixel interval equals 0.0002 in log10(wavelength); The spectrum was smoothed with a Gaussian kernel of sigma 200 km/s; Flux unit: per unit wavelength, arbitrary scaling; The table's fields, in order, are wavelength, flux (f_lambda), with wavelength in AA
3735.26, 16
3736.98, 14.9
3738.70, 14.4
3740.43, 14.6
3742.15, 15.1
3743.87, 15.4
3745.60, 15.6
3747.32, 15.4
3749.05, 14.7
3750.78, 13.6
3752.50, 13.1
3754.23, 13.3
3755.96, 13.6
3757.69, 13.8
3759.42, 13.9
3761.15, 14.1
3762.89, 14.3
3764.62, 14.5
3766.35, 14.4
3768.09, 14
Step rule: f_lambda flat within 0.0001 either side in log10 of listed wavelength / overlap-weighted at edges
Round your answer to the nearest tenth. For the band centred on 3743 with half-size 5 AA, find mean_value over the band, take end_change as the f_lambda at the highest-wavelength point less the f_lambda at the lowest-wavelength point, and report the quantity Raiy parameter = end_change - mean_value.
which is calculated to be -14.1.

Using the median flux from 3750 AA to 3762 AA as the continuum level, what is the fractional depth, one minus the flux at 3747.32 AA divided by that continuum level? -0.13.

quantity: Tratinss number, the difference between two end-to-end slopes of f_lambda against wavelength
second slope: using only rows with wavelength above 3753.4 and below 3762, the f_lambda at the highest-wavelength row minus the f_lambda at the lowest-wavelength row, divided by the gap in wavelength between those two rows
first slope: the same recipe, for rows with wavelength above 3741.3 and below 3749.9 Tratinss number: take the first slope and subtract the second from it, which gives -0.17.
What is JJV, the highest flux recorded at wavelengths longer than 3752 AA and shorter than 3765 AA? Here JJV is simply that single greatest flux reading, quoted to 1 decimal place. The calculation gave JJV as 14.5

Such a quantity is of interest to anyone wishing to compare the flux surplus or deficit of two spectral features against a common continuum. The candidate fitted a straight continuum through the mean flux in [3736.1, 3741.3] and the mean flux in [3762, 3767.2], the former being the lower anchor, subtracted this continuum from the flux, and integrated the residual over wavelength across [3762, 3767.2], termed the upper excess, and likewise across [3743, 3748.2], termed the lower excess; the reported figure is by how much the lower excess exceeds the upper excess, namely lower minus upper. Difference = 5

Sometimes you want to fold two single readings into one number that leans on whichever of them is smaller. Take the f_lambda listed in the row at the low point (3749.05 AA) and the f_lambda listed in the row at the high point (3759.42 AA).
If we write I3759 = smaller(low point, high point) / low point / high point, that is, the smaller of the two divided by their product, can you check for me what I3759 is 0.0680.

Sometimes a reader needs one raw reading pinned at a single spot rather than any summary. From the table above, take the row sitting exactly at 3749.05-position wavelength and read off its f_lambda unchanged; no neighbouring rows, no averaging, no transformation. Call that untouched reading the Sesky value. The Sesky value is 14.7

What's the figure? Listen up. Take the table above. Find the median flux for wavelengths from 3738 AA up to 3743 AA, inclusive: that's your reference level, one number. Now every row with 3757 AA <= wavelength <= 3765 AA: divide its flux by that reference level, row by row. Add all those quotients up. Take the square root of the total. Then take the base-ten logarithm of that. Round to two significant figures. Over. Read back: 0.34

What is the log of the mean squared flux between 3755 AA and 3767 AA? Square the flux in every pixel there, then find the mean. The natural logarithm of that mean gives 5.29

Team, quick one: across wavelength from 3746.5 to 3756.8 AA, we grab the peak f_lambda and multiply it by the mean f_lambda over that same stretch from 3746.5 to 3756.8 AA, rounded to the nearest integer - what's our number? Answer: 215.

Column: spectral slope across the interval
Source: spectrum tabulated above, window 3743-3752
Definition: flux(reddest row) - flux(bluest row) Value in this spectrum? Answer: -1.8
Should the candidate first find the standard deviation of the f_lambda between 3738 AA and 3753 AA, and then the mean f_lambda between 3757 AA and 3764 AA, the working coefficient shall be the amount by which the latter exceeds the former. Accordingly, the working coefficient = 13.2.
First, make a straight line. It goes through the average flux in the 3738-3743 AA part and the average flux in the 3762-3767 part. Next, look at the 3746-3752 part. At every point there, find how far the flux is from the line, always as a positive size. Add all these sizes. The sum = 1.9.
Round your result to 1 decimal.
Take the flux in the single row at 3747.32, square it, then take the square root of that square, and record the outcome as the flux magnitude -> 15.4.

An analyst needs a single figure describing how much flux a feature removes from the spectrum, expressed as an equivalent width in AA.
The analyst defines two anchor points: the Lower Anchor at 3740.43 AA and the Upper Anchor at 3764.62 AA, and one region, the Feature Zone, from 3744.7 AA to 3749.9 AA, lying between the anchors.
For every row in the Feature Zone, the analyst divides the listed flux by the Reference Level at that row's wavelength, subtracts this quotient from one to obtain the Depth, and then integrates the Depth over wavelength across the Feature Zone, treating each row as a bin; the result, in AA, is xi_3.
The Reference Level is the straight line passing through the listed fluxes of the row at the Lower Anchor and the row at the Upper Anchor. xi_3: -0.24 AA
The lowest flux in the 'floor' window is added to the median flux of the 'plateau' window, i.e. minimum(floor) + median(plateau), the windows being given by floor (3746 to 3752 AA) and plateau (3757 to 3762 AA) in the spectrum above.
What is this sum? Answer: 27.5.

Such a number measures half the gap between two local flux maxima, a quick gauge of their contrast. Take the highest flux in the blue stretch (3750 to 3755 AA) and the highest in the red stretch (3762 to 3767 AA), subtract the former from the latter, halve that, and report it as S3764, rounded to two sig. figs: 0.45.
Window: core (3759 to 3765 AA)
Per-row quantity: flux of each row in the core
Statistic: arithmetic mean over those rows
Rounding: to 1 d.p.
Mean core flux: 14.2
